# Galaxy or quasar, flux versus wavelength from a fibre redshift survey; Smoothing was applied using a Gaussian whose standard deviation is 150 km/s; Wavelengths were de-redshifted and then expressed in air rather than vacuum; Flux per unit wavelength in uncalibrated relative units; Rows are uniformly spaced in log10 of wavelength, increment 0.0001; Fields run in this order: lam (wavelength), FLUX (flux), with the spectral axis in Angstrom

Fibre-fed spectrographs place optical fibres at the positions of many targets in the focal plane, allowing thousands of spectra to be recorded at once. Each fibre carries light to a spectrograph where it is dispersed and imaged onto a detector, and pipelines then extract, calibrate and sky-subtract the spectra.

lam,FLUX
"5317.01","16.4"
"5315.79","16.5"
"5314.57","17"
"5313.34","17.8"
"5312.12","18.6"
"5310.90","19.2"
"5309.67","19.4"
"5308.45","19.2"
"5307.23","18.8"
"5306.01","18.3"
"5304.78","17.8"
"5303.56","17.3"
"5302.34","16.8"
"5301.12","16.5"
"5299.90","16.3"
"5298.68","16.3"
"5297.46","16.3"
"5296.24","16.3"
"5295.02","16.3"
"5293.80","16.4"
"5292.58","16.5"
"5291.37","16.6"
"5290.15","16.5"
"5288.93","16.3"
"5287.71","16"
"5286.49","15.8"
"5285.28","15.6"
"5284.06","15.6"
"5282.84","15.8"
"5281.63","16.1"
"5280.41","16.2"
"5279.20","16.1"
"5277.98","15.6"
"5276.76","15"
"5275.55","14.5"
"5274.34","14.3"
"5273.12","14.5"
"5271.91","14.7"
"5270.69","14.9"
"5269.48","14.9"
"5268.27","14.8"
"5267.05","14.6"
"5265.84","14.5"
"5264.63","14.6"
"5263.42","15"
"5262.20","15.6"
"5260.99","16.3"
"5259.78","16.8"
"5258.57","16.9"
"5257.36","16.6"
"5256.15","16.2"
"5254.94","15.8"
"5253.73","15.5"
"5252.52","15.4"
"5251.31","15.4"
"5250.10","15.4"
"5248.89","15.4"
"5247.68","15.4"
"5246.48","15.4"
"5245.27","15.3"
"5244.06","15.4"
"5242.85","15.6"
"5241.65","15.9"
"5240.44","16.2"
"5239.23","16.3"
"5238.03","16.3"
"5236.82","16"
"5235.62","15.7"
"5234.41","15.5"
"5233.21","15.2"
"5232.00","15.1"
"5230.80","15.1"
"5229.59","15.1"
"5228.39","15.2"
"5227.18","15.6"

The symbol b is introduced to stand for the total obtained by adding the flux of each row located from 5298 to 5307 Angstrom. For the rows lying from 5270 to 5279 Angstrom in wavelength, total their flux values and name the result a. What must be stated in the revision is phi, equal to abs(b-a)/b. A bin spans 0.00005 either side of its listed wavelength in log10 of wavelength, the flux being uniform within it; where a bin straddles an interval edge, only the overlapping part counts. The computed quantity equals 0.132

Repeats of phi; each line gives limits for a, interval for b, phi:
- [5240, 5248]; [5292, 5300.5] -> 0.045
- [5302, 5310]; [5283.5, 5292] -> 0.135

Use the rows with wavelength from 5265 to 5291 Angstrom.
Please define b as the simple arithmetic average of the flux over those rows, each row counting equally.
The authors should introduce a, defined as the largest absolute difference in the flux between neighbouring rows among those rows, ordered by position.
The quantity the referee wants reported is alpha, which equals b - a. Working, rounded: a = 0.60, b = 15.3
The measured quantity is 14.7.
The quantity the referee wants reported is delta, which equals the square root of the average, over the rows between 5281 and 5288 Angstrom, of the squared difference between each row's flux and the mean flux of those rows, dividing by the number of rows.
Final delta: 0.19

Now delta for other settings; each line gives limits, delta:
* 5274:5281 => 0.74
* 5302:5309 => 0.83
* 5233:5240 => 0.41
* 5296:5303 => 0.19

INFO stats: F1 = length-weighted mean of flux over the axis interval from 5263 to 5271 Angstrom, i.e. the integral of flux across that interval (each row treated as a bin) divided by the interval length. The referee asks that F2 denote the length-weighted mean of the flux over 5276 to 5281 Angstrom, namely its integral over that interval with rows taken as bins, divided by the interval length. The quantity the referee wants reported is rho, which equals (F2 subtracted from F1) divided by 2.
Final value -0.5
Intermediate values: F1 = 14.8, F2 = 15.7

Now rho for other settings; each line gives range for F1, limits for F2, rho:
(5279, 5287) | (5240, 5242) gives -0.1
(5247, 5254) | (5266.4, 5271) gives 0.3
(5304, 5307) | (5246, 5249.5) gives 1.3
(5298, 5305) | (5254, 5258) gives 0.3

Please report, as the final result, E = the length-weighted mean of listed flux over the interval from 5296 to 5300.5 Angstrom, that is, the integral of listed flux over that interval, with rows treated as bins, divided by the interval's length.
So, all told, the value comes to 16.3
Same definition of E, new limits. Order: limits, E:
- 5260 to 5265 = 15.5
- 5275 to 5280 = 15.3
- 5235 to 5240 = 16.1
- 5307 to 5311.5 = 19.2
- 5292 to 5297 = 16.4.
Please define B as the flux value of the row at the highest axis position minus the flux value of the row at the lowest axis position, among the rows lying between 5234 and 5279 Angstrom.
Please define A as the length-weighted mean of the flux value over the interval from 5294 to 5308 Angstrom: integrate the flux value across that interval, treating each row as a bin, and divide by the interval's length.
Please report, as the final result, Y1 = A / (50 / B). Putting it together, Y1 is 0.03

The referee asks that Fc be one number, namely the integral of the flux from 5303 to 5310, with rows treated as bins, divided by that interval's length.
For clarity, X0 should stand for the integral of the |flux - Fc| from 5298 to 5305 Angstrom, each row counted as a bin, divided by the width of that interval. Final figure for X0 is 1.7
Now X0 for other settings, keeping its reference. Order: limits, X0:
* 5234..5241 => 2.4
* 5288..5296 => 2.0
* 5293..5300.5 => 2.1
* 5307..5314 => 0.6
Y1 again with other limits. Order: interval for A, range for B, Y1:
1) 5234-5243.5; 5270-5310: 1.44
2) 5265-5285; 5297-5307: 0.61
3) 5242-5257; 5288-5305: 0.47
